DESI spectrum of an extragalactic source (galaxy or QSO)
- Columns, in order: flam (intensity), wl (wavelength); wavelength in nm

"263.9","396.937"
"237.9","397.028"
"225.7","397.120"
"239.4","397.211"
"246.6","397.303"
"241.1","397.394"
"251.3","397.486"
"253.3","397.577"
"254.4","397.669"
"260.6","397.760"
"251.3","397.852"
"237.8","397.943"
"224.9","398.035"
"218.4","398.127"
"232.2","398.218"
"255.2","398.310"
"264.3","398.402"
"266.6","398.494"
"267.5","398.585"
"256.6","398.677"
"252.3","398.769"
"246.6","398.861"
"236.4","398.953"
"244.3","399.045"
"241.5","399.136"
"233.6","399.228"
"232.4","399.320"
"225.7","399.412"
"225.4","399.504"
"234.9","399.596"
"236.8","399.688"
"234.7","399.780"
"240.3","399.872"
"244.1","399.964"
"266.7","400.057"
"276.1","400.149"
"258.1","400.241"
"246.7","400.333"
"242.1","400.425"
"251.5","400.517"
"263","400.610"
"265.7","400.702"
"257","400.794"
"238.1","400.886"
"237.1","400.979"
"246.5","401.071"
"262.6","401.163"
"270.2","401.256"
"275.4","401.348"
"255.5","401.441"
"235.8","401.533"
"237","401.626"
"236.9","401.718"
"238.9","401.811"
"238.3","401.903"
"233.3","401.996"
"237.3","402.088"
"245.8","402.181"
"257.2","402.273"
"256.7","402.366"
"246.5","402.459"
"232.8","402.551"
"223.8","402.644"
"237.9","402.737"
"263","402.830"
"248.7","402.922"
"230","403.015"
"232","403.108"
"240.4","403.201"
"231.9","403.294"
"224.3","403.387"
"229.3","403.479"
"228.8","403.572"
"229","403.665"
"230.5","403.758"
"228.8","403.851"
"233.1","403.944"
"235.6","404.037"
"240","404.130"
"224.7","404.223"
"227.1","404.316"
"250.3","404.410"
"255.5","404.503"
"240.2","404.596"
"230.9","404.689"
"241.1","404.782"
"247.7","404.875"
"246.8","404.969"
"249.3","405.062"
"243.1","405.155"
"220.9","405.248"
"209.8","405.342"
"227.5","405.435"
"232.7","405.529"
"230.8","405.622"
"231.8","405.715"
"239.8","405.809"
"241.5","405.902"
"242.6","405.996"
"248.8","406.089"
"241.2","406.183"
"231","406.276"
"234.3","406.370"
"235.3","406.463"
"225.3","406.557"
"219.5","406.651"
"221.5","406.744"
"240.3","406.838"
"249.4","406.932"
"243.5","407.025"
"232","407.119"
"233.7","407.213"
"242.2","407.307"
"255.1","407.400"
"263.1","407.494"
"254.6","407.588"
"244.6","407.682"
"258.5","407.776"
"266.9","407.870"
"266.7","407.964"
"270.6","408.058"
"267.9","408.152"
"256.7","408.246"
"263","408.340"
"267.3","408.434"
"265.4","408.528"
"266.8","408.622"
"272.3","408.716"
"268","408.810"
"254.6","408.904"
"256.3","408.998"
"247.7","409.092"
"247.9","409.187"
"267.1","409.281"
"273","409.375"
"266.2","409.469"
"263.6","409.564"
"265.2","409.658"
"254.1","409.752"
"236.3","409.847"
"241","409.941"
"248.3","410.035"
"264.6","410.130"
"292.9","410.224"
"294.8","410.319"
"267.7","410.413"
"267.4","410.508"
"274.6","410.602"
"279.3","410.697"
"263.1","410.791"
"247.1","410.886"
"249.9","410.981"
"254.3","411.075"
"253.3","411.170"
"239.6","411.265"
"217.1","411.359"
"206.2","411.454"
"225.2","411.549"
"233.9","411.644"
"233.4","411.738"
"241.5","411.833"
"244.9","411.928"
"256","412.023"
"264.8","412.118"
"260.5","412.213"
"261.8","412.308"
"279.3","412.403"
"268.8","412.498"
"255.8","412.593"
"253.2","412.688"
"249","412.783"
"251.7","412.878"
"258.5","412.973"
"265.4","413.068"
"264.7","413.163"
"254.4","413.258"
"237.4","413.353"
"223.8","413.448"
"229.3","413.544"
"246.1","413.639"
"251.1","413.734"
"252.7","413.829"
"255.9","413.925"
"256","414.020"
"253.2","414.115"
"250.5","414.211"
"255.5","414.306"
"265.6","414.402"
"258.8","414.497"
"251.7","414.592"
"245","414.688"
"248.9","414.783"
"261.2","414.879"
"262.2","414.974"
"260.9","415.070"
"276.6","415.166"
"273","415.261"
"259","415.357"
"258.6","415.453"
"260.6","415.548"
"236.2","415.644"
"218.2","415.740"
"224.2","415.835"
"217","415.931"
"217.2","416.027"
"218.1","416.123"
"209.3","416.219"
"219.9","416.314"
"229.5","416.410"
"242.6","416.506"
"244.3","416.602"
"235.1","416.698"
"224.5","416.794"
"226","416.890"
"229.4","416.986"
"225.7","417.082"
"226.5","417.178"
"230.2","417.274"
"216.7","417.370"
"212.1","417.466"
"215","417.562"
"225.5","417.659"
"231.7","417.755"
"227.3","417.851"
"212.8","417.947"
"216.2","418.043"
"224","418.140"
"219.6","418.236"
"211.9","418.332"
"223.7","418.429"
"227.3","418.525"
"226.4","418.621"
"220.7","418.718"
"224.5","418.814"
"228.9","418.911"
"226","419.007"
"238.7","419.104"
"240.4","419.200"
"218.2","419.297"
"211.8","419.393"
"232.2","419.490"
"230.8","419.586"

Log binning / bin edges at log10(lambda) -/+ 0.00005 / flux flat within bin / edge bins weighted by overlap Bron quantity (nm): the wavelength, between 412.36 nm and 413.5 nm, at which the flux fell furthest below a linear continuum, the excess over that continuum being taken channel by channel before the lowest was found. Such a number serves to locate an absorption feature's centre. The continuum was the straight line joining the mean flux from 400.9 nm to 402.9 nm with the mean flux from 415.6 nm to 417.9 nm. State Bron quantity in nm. 413.448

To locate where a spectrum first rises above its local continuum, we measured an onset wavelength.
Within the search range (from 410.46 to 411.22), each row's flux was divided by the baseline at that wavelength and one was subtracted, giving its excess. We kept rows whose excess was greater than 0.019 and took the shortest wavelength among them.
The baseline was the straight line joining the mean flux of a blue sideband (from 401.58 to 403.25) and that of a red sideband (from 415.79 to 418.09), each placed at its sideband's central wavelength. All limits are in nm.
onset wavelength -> 410.508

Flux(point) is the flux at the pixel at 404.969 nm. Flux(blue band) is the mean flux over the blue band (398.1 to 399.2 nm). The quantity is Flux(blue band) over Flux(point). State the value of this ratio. 1.01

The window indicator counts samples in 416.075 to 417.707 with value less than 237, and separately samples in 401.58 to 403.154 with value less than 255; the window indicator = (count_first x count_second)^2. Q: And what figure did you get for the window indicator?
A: 44100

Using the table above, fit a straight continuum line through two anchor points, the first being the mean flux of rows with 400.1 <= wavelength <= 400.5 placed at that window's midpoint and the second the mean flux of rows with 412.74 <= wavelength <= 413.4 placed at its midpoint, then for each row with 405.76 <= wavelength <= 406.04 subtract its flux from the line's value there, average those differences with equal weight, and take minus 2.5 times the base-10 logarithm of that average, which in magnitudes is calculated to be -2.9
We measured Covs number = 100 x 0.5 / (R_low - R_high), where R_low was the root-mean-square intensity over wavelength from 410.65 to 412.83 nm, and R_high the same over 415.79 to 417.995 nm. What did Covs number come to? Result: 2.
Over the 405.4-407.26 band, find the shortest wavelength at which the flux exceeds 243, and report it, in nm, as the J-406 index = 406.089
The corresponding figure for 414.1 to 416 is 414.115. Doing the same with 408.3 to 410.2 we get 408.340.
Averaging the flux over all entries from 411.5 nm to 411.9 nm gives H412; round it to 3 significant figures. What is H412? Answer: 234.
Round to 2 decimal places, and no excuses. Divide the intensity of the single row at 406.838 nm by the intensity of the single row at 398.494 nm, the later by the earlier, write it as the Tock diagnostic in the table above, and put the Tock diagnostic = 0.90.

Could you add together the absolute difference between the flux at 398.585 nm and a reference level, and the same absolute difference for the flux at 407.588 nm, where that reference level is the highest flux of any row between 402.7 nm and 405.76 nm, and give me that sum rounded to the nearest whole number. 13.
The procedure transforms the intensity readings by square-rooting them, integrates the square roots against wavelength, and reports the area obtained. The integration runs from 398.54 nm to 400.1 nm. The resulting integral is 24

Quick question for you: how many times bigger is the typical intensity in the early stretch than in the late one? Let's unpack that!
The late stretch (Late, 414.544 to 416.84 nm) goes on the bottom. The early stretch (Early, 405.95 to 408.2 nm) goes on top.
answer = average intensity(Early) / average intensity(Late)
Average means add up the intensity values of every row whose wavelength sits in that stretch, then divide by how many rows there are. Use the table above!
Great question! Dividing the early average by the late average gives 1.02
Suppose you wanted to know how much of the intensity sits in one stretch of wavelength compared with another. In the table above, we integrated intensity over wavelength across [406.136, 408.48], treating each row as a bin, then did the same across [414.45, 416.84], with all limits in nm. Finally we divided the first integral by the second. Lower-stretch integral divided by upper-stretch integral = 1.00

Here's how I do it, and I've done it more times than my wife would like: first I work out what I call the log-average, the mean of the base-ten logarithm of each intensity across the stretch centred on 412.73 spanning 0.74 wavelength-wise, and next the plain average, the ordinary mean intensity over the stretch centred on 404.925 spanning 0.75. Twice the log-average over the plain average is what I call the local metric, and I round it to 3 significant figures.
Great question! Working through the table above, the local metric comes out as 0.0201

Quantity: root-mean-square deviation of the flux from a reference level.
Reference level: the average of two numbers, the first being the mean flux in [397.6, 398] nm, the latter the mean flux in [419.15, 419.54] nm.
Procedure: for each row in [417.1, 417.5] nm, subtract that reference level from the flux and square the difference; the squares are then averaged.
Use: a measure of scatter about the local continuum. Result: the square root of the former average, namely 18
